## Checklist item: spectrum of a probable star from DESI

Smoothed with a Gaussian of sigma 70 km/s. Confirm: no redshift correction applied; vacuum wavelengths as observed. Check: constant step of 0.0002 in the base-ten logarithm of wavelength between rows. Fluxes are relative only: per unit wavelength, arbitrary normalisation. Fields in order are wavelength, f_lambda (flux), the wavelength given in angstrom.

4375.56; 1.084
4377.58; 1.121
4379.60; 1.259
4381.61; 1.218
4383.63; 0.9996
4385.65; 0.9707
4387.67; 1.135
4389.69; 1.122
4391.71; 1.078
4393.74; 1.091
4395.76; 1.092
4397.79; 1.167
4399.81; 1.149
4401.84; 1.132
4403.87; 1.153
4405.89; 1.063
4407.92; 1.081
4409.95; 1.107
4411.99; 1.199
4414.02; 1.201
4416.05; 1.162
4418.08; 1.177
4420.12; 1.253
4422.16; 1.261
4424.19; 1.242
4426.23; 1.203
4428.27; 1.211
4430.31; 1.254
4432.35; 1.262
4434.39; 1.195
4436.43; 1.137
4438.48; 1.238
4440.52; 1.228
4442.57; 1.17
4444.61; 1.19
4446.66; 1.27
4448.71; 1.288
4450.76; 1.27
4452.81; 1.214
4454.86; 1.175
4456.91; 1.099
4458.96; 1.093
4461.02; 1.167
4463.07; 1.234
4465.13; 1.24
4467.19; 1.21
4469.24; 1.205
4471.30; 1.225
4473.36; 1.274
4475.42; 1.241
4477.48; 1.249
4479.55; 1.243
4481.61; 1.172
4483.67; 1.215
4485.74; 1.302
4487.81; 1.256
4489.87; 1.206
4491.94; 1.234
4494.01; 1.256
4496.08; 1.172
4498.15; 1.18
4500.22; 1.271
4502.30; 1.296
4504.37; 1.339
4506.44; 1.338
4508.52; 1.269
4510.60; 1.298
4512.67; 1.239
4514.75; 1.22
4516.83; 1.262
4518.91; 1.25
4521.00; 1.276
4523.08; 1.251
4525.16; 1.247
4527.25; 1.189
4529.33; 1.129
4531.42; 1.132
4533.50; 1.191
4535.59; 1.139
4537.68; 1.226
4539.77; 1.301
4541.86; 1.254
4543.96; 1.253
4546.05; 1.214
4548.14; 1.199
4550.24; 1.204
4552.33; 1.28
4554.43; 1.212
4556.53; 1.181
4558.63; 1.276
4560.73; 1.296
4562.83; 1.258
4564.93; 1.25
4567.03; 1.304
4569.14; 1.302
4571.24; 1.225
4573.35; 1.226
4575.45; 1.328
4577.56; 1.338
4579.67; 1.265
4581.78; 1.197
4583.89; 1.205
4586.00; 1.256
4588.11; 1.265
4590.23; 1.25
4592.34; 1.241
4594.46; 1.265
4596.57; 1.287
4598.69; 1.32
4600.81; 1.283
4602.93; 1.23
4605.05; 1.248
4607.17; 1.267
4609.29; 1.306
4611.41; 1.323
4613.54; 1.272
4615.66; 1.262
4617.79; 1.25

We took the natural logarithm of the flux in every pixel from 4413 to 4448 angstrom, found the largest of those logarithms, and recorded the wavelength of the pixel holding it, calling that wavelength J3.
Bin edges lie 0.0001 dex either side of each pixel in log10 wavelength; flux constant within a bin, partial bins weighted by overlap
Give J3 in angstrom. 4446.66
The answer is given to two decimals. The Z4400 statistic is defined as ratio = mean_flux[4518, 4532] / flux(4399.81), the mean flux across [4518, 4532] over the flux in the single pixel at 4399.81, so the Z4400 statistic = 1.05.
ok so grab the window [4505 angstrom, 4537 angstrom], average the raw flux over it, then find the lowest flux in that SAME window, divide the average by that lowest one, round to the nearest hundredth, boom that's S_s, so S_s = 1.09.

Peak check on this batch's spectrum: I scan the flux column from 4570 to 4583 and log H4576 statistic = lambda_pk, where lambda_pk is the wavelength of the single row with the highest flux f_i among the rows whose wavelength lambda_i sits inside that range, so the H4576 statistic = 4577.56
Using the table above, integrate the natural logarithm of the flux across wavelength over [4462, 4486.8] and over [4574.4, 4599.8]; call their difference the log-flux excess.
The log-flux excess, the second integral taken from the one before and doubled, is -2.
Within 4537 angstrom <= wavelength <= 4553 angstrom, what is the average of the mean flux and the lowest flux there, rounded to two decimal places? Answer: 1.22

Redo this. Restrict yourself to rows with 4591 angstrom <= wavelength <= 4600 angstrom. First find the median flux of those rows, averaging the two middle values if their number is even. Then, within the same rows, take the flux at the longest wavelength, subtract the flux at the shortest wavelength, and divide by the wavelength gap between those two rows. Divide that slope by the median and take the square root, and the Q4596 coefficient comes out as 0.10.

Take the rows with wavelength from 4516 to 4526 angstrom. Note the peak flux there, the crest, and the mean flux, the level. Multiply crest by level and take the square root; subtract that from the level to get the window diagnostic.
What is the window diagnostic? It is -0.009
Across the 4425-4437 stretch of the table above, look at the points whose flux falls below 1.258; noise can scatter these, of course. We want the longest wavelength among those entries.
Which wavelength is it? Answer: 4436.43 angstrom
